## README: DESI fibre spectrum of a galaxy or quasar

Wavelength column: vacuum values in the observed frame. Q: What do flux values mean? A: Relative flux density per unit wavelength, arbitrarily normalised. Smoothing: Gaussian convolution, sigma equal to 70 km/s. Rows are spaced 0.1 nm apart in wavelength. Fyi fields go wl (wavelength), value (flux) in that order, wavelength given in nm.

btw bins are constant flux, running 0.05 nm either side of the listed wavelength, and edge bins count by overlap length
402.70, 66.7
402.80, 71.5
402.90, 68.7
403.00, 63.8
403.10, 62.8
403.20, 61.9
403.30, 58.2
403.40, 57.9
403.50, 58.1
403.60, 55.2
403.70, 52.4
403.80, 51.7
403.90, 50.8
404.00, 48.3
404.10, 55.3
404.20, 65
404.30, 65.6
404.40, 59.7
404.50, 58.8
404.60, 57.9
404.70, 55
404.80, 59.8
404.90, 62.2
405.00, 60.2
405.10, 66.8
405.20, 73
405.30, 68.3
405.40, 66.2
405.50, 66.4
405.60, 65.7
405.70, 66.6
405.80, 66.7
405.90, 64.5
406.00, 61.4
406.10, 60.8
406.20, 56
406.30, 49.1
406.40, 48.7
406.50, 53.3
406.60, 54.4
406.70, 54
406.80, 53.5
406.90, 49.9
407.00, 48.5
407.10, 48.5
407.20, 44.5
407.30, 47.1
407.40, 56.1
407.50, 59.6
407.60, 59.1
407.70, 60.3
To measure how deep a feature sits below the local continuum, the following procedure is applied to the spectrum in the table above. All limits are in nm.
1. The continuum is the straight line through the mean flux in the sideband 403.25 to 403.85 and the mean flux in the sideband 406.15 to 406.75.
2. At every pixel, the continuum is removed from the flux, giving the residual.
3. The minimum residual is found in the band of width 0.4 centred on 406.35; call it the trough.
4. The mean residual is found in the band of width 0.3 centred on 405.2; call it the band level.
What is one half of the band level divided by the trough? -2.0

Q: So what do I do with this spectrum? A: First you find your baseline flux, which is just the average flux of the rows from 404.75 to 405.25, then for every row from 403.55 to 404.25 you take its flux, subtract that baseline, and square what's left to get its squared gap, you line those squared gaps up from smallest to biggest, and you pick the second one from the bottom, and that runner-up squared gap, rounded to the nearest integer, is 83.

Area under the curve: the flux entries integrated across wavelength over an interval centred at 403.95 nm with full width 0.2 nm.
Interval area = 9.9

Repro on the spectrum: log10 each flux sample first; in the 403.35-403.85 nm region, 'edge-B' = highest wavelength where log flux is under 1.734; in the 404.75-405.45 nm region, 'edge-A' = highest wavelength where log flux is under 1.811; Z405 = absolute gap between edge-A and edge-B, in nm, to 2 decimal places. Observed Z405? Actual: 1.20 nm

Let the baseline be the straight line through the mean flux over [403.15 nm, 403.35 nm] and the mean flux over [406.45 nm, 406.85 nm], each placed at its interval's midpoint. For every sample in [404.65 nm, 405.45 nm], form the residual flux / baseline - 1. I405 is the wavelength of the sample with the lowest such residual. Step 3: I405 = 404.70 nm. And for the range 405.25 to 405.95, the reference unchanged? 405.90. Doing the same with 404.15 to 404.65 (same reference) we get 404.60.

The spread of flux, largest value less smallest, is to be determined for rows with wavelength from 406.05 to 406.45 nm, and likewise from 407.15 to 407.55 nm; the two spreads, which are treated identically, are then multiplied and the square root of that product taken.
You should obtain 14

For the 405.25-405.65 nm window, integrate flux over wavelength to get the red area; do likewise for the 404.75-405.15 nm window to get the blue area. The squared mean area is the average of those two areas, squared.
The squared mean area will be 665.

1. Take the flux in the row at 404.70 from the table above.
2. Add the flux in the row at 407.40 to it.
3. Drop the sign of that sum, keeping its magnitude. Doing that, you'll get 111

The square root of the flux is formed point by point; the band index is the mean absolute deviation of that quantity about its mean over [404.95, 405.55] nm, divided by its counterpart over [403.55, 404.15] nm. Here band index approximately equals 1.1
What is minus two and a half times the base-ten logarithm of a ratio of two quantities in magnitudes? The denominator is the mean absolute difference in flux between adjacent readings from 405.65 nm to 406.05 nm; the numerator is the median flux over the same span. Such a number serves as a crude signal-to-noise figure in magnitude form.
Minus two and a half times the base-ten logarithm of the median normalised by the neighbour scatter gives -3.9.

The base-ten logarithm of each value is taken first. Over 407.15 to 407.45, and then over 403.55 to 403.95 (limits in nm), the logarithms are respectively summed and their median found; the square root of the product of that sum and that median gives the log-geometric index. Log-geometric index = 3.0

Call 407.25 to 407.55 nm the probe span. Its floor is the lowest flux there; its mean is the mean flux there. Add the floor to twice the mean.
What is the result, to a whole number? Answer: 156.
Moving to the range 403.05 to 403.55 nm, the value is 177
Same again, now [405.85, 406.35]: 166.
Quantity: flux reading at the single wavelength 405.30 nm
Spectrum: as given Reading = 68.3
